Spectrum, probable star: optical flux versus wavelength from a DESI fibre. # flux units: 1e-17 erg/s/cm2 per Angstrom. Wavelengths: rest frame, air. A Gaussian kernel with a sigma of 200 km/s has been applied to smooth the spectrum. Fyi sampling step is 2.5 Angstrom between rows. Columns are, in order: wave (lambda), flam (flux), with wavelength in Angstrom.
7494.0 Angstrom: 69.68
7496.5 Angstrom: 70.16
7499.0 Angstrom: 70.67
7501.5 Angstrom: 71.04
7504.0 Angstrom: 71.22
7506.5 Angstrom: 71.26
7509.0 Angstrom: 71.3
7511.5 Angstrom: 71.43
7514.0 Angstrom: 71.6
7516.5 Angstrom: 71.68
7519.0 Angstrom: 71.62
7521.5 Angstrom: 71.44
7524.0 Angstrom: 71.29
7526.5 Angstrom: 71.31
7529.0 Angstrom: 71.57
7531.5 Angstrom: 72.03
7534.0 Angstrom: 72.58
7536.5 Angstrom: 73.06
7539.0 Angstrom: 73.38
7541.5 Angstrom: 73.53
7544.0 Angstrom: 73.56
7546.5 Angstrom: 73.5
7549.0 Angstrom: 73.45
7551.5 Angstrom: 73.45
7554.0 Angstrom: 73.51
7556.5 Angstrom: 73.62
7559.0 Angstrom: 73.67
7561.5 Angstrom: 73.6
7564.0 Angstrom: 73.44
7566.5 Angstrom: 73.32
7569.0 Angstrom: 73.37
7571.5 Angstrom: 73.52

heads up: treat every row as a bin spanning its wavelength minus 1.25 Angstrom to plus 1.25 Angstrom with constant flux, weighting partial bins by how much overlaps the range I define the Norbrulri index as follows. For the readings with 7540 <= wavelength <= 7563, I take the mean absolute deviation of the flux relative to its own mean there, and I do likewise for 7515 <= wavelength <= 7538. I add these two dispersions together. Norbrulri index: 0.54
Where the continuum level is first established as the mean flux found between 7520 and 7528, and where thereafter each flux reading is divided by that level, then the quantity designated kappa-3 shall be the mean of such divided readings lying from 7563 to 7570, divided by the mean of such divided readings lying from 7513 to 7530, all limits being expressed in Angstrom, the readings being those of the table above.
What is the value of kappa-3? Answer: 1.03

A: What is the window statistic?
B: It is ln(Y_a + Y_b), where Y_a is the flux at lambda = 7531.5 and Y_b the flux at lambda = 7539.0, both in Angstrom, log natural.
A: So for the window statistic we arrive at 4.98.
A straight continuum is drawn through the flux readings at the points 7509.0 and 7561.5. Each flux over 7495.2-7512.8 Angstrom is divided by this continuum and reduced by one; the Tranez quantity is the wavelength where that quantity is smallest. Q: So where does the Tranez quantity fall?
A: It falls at 7496.5 Angstrom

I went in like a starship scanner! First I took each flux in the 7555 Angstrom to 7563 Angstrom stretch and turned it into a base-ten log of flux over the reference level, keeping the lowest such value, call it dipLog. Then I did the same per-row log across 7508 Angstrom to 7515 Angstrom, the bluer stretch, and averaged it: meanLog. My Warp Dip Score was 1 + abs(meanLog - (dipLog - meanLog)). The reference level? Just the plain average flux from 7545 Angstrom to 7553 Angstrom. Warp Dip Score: 1.03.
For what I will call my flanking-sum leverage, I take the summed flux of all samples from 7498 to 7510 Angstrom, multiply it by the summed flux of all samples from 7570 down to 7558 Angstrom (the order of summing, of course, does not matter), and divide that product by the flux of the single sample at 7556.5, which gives 1774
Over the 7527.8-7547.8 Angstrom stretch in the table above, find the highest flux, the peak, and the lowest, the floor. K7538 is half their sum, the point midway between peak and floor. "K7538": 72.6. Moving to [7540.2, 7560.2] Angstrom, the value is 73.6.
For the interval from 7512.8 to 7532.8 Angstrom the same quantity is 71.7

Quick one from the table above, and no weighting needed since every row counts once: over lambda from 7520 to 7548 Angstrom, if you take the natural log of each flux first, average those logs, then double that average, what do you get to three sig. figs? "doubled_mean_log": 8.57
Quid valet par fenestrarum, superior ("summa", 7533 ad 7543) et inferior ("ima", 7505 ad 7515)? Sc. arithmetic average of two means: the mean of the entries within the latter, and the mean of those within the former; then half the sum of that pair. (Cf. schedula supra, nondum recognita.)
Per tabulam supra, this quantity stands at 72.3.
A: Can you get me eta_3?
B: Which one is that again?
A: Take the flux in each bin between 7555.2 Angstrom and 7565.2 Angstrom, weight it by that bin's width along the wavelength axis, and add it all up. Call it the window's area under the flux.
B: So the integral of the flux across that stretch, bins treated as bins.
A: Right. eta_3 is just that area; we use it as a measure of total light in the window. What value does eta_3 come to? 736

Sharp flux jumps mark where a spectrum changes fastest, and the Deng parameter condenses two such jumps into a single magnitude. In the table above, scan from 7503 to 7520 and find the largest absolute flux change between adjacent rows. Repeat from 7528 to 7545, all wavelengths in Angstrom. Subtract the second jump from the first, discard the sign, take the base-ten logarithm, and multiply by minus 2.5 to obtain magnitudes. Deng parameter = 1.1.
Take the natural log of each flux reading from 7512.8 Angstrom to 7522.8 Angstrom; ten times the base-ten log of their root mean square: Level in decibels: 6.31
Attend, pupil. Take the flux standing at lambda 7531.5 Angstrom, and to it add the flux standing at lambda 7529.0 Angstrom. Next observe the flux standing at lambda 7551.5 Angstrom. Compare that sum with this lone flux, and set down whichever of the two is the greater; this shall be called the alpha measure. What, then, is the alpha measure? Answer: 144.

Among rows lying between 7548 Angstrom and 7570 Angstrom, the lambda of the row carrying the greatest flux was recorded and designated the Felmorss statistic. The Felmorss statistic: 7559.0 Angstrom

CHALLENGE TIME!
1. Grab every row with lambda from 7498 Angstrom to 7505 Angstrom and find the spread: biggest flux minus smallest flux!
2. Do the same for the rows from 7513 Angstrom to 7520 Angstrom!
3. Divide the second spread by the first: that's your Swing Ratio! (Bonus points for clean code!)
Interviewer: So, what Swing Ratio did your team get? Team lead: 0.15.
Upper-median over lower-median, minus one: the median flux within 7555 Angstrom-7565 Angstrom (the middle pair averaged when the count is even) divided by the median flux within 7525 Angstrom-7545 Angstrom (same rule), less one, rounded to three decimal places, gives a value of 0.011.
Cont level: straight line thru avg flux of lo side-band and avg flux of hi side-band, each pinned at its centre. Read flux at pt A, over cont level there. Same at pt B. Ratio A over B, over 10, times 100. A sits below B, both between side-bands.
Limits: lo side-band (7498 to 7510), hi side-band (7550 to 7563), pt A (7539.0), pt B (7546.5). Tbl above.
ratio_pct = 10.0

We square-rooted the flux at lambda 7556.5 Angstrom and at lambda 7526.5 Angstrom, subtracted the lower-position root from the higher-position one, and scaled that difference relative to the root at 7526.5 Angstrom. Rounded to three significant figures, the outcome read 0.0161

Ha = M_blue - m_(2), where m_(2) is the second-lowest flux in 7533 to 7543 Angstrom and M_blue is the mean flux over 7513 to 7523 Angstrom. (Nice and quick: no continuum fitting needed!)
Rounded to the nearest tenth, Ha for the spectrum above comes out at -1.5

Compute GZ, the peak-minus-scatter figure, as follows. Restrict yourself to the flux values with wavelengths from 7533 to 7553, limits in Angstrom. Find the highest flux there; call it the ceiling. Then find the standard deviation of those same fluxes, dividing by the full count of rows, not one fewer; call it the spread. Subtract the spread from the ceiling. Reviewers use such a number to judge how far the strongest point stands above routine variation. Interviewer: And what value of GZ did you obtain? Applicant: 73.2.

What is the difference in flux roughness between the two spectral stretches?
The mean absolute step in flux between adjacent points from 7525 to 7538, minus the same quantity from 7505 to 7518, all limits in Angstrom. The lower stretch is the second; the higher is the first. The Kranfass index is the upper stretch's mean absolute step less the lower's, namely 0.33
